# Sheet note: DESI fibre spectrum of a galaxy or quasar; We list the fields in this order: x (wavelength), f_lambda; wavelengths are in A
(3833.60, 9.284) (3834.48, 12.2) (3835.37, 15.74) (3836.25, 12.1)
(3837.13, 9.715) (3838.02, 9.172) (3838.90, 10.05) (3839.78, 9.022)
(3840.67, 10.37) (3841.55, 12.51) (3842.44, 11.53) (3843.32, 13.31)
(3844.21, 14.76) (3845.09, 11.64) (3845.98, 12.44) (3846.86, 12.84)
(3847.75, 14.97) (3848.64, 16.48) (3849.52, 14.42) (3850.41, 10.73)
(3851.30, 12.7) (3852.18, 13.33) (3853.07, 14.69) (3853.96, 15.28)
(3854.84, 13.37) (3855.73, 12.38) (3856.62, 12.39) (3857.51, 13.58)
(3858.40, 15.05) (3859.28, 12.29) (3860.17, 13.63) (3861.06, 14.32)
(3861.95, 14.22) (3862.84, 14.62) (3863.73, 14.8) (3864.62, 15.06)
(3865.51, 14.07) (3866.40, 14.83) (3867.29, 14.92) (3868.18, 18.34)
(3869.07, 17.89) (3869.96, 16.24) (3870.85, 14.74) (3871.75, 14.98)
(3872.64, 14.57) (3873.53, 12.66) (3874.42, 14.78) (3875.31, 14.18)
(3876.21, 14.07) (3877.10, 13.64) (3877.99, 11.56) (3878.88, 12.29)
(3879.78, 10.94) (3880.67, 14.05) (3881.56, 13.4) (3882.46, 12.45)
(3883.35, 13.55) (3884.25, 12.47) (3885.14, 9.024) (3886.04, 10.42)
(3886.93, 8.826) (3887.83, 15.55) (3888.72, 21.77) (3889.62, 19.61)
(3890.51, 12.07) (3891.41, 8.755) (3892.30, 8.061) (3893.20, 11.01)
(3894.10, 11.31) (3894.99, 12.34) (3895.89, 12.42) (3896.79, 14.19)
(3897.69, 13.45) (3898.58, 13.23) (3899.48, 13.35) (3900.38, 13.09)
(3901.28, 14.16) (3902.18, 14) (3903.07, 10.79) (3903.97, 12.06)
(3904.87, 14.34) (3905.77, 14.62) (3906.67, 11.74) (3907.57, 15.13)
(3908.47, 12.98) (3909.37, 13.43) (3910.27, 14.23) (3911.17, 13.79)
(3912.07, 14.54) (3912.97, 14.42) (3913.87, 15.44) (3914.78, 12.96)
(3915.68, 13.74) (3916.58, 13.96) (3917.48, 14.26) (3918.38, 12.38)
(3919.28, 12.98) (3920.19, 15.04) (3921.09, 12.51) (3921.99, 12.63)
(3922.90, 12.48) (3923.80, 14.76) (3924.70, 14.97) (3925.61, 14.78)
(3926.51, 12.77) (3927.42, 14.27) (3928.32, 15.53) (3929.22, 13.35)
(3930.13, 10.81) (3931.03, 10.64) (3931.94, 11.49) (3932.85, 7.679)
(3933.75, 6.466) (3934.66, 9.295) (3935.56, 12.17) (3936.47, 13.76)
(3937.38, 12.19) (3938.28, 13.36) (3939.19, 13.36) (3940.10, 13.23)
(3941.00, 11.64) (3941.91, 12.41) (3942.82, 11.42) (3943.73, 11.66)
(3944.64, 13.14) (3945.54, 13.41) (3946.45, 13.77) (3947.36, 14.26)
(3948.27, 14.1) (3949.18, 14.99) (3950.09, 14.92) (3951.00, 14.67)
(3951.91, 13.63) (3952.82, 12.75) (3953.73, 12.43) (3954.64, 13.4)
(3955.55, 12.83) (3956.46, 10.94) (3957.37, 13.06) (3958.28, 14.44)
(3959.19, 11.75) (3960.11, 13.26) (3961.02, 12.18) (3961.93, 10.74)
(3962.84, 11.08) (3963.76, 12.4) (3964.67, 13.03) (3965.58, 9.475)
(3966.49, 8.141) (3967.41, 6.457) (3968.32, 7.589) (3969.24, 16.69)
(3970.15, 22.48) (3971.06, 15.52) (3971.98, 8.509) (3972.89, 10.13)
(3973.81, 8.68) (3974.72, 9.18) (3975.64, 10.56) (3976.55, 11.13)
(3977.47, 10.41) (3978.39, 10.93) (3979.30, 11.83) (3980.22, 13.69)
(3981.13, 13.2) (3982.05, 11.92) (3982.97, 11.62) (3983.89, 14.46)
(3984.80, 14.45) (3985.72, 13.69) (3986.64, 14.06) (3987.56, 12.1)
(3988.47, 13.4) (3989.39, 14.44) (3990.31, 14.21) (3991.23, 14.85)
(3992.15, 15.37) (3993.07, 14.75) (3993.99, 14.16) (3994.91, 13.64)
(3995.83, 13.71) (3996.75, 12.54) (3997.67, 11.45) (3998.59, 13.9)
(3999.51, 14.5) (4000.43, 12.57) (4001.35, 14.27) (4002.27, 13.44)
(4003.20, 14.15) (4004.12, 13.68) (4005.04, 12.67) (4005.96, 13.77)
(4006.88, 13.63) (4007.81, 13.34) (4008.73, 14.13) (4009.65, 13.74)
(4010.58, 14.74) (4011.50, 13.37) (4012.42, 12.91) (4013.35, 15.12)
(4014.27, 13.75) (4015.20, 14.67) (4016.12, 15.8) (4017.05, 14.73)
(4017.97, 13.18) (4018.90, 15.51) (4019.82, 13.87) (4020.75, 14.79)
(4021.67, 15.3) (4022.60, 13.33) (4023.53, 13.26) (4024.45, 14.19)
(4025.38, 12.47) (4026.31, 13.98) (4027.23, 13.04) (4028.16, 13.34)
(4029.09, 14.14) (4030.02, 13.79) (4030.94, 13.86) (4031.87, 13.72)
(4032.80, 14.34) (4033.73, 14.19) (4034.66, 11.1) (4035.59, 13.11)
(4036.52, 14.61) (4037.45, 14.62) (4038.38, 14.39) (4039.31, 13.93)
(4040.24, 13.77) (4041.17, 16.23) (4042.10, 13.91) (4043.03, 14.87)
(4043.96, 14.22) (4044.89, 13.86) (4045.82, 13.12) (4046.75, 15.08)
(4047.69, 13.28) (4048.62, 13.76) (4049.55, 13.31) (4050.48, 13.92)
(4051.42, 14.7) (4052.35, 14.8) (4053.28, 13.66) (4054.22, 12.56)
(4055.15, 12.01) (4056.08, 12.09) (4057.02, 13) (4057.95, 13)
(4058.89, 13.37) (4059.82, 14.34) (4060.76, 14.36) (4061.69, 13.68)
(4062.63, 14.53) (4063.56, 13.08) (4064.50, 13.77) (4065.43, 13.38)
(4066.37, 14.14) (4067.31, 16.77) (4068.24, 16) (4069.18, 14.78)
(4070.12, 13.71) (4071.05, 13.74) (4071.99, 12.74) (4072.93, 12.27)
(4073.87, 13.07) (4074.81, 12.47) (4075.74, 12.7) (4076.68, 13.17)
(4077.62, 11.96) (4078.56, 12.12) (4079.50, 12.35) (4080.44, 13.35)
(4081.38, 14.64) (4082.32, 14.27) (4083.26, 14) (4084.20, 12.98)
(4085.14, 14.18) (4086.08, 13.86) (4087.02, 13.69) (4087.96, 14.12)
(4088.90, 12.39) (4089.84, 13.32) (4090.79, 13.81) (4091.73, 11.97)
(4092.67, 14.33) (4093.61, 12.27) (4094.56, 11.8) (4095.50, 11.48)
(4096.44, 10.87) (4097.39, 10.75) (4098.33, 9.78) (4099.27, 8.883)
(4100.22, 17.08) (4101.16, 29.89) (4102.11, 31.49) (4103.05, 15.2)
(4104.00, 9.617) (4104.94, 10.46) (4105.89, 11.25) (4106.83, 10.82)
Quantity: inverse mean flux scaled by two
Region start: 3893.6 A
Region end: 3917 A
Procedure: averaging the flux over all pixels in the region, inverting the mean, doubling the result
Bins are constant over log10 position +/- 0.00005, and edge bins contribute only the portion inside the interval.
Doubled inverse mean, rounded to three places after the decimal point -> 0.149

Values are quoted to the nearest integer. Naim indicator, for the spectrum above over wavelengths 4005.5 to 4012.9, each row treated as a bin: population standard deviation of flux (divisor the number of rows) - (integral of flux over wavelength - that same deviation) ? -100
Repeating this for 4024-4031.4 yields -100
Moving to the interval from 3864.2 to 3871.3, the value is -109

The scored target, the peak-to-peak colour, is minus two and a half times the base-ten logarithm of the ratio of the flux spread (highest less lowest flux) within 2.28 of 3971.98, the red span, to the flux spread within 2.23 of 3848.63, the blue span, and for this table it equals -1.0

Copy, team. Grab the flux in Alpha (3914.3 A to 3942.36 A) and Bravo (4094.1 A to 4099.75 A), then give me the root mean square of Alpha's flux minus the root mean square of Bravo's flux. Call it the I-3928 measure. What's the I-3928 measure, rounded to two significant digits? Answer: 2.2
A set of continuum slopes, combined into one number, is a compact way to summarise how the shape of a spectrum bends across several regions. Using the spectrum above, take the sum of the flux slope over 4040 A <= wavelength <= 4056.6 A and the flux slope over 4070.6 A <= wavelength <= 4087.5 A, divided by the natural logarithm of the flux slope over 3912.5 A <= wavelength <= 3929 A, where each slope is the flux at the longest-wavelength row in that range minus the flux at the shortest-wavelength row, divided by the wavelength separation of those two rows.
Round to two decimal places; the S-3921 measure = 0.04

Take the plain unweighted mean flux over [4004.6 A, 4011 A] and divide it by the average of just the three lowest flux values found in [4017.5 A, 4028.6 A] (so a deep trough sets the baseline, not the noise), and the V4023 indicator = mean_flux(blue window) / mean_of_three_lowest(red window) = 1.06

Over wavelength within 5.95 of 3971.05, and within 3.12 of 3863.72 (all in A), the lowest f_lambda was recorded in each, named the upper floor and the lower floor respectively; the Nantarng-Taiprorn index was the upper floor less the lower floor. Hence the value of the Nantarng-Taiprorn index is -7.6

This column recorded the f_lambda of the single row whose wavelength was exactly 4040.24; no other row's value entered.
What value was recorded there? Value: 13.77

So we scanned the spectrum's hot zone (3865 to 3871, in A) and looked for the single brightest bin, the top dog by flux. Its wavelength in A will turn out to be 3868.18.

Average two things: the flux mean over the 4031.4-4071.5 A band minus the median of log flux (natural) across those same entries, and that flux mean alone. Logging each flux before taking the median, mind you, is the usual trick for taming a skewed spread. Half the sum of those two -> 12.6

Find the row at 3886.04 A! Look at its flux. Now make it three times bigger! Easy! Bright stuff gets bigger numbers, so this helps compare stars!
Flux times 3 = 31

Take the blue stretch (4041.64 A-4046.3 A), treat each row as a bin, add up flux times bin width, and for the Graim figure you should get 65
